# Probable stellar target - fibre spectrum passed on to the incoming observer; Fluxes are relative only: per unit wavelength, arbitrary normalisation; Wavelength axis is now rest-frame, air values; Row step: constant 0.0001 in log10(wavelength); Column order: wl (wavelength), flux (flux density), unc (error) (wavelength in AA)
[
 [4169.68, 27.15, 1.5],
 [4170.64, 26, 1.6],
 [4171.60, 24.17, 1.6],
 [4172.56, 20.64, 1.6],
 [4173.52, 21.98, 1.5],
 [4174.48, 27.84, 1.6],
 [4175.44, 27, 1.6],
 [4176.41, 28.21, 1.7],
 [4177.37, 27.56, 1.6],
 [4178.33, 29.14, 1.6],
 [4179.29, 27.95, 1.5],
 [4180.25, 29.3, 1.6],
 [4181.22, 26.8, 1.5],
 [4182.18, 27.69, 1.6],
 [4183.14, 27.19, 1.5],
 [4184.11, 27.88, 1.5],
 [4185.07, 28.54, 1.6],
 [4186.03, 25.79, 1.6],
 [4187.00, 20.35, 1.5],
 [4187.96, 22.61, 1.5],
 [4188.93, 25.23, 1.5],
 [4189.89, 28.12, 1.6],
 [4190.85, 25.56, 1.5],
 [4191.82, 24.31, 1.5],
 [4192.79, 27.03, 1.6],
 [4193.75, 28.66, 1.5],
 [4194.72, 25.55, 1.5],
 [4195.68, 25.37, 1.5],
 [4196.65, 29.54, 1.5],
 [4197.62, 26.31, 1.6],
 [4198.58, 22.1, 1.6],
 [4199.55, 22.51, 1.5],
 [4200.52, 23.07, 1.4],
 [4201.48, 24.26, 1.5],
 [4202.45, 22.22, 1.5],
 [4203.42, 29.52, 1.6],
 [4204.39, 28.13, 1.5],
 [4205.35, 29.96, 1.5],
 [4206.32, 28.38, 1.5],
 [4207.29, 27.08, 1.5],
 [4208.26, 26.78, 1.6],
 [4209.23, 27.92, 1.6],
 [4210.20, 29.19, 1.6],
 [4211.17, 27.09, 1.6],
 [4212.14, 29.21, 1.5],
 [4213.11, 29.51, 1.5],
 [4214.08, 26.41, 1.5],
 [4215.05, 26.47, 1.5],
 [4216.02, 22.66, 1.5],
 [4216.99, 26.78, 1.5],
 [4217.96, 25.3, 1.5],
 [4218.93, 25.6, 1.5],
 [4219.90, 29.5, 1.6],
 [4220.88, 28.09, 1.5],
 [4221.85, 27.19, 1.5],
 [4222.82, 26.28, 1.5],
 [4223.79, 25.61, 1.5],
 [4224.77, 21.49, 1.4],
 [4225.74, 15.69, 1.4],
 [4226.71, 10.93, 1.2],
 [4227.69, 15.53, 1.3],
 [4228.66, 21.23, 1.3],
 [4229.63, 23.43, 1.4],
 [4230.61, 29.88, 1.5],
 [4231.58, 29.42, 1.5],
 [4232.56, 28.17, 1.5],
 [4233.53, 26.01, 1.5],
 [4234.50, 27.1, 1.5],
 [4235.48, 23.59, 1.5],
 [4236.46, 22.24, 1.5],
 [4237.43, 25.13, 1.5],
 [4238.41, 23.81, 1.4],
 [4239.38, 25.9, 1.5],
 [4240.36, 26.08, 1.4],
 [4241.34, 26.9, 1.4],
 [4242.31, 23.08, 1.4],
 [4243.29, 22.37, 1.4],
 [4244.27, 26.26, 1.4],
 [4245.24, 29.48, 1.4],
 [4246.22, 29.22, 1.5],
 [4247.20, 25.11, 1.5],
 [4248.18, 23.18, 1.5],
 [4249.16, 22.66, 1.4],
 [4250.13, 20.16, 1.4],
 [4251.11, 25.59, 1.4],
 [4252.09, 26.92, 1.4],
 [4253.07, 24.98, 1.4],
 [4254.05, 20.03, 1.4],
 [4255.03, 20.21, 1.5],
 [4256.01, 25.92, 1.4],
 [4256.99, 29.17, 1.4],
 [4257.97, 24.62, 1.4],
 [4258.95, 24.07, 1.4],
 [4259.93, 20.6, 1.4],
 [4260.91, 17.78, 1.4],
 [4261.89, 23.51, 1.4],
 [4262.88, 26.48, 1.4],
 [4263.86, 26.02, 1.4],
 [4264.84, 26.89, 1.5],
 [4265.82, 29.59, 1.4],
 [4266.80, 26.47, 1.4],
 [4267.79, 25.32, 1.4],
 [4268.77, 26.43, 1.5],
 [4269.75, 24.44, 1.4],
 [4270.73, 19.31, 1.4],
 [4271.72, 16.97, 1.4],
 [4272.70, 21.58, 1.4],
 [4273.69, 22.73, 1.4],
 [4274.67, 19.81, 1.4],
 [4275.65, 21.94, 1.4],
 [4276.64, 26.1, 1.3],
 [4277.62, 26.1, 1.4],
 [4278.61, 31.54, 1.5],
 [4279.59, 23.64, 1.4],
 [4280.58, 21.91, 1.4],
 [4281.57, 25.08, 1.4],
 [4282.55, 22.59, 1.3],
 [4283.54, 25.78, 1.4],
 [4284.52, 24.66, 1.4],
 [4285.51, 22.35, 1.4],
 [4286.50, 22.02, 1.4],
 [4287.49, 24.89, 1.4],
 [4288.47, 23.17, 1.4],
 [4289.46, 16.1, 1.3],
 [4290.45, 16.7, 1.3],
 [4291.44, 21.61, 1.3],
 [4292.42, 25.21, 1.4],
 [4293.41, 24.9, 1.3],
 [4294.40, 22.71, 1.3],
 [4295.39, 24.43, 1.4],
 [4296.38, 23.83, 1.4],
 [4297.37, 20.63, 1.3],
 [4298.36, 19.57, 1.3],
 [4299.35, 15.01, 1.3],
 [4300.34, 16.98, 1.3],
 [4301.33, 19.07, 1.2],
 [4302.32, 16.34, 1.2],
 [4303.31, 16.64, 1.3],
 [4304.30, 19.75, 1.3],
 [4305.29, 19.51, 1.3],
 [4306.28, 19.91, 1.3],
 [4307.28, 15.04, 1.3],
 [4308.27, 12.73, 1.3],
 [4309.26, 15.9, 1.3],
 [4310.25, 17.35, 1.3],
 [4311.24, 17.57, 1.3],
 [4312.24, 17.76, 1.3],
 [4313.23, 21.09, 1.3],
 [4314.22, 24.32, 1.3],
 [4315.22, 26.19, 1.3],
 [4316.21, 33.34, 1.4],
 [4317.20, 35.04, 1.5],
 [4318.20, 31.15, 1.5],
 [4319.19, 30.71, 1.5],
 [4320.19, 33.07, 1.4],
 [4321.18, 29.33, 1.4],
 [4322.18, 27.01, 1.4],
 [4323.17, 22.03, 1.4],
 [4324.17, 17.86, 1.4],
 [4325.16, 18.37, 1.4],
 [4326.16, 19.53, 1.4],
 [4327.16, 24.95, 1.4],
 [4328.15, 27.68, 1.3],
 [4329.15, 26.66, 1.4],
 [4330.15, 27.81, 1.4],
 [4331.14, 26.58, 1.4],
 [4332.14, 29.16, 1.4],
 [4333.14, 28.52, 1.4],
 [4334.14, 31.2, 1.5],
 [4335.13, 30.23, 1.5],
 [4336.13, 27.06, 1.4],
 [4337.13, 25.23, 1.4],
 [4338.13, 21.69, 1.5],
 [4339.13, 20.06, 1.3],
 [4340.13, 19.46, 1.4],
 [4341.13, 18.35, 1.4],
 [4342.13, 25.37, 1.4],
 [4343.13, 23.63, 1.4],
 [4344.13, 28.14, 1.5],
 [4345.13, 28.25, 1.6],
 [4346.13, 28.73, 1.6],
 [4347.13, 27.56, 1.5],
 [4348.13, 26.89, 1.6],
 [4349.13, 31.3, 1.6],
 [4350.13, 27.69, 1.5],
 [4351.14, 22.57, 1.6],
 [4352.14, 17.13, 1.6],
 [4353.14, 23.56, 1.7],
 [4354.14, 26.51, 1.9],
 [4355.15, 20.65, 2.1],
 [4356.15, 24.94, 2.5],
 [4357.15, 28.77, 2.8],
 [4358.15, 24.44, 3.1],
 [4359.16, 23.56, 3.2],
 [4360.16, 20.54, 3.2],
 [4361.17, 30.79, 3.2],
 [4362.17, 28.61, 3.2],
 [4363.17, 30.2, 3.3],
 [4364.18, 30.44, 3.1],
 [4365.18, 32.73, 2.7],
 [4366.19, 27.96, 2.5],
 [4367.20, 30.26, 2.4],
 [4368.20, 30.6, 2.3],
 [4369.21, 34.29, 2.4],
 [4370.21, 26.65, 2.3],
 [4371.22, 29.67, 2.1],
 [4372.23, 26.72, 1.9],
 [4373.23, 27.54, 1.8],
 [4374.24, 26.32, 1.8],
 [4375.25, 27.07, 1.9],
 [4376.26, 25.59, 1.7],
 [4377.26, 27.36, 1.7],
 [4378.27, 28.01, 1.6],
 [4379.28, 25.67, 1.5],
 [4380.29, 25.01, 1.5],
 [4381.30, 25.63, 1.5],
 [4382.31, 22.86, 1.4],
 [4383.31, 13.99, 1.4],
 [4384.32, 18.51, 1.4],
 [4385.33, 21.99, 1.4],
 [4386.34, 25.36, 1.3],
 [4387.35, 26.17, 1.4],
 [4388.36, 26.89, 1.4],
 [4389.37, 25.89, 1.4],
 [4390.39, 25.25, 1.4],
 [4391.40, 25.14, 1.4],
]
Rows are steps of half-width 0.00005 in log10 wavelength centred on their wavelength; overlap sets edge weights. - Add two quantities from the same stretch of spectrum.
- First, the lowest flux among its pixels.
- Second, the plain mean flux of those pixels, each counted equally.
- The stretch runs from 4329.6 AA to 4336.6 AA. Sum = 55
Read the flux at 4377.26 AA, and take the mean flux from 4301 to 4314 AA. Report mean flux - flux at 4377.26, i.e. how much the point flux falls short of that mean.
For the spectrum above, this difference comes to -10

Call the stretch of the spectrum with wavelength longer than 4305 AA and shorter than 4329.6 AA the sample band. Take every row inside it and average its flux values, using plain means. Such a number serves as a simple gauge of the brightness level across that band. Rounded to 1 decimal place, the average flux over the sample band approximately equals 23.4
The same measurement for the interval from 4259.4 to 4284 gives 23.9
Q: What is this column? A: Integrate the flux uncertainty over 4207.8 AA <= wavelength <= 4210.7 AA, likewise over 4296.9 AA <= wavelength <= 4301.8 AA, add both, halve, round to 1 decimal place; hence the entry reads 5.5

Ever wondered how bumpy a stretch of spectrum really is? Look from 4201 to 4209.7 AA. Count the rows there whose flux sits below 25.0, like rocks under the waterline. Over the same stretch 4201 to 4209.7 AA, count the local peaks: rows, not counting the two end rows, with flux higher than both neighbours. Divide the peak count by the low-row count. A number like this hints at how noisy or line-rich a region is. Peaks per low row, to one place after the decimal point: 1.0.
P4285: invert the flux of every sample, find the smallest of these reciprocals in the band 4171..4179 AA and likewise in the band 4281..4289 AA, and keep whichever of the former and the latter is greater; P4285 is 0.0388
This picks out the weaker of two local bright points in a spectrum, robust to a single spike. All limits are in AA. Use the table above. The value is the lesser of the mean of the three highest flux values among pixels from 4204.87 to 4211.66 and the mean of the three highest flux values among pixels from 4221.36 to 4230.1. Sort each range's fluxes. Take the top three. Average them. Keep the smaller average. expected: 26.4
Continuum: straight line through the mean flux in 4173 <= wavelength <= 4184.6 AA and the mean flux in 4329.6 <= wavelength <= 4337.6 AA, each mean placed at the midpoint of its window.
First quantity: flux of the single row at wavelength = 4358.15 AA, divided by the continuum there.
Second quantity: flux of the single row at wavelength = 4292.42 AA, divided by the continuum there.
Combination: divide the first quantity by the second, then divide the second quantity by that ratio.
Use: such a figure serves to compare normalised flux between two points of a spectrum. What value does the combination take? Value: 0.94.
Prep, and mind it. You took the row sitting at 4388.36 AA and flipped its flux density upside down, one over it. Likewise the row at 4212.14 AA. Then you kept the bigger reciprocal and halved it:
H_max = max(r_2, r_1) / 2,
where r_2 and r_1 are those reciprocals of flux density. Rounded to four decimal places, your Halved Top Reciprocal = 0.0186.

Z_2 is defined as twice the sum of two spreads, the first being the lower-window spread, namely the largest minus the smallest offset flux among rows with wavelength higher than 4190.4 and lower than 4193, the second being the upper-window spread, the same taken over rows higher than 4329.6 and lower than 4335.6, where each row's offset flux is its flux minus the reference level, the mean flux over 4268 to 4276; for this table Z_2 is 15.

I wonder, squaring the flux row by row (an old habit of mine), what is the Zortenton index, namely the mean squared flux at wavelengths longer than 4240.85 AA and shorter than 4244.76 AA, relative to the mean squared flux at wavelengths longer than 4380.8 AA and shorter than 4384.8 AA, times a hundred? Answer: 142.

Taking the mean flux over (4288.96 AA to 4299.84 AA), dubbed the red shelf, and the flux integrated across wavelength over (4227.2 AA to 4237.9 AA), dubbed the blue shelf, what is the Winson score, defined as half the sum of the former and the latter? 143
